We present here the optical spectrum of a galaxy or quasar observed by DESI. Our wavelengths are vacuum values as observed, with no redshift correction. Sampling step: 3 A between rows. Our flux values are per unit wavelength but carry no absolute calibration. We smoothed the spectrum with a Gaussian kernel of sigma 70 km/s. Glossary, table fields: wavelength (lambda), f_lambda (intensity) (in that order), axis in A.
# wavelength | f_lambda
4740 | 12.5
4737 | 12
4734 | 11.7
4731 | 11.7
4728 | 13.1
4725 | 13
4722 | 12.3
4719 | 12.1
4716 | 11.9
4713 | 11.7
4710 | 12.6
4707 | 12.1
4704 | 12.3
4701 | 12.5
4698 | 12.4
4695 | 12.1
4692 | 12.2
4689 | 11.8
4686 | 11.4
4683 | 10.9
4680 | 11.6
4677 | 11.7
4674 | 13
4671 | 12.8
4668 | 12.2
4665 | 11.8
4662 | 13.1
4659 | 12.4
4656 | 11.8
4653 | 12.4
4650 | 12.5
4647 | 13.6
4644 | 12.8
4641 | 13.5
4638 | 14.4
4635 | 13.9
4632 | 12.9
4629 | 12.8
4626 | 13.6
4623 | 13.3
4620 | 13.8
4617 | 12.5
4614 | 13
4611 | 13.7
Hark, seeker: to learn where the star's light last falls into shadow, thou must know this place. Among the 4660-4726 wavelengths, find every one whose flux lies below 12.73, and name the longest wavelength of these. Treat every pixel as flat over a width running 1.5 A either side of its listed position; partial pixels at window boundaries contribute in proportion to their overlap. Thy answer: 4722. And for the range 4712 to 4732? 4731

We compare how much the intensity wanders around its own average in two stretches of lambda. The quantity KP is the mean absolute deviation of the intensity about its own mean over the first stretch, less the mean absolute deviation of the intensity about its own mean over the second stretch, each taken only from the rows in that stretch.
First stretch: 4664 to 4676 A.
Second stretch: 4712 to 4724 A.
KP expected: 0.25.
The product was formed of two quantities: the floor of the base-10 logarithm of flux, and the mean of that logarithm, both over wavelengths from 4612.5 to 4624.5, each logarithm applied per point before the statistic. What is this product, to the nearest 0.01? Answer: 1.23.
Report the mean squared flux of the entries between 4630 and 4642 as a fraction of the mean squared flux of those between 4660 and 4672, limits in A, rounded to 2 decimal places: 1.20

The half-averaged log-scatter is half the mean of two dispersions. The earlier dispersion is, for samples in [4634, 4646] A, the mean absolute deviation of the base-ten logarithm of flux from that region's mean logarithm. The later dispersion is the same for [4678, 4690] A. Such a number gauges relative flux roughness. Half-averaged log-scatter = 0.0066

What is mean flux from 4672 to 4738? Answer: 12.10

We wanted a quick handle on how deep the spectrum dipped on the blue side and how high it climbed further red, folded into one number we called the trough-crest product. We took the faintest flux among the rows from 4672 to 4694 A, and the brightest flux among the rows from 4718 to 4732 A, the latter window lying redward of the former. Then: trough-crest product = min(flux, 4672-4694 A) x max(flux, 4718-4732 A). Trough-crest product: 143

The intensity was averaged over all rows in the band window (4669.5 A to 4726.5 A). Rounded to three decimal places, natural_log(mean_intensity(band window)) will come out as 2.495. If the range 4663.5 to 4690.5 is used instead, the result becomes 2.477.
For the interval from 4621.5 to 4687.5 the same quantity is 2.538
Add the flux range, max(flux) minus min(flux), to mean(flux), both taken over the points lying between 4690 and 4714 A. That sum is 13.1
